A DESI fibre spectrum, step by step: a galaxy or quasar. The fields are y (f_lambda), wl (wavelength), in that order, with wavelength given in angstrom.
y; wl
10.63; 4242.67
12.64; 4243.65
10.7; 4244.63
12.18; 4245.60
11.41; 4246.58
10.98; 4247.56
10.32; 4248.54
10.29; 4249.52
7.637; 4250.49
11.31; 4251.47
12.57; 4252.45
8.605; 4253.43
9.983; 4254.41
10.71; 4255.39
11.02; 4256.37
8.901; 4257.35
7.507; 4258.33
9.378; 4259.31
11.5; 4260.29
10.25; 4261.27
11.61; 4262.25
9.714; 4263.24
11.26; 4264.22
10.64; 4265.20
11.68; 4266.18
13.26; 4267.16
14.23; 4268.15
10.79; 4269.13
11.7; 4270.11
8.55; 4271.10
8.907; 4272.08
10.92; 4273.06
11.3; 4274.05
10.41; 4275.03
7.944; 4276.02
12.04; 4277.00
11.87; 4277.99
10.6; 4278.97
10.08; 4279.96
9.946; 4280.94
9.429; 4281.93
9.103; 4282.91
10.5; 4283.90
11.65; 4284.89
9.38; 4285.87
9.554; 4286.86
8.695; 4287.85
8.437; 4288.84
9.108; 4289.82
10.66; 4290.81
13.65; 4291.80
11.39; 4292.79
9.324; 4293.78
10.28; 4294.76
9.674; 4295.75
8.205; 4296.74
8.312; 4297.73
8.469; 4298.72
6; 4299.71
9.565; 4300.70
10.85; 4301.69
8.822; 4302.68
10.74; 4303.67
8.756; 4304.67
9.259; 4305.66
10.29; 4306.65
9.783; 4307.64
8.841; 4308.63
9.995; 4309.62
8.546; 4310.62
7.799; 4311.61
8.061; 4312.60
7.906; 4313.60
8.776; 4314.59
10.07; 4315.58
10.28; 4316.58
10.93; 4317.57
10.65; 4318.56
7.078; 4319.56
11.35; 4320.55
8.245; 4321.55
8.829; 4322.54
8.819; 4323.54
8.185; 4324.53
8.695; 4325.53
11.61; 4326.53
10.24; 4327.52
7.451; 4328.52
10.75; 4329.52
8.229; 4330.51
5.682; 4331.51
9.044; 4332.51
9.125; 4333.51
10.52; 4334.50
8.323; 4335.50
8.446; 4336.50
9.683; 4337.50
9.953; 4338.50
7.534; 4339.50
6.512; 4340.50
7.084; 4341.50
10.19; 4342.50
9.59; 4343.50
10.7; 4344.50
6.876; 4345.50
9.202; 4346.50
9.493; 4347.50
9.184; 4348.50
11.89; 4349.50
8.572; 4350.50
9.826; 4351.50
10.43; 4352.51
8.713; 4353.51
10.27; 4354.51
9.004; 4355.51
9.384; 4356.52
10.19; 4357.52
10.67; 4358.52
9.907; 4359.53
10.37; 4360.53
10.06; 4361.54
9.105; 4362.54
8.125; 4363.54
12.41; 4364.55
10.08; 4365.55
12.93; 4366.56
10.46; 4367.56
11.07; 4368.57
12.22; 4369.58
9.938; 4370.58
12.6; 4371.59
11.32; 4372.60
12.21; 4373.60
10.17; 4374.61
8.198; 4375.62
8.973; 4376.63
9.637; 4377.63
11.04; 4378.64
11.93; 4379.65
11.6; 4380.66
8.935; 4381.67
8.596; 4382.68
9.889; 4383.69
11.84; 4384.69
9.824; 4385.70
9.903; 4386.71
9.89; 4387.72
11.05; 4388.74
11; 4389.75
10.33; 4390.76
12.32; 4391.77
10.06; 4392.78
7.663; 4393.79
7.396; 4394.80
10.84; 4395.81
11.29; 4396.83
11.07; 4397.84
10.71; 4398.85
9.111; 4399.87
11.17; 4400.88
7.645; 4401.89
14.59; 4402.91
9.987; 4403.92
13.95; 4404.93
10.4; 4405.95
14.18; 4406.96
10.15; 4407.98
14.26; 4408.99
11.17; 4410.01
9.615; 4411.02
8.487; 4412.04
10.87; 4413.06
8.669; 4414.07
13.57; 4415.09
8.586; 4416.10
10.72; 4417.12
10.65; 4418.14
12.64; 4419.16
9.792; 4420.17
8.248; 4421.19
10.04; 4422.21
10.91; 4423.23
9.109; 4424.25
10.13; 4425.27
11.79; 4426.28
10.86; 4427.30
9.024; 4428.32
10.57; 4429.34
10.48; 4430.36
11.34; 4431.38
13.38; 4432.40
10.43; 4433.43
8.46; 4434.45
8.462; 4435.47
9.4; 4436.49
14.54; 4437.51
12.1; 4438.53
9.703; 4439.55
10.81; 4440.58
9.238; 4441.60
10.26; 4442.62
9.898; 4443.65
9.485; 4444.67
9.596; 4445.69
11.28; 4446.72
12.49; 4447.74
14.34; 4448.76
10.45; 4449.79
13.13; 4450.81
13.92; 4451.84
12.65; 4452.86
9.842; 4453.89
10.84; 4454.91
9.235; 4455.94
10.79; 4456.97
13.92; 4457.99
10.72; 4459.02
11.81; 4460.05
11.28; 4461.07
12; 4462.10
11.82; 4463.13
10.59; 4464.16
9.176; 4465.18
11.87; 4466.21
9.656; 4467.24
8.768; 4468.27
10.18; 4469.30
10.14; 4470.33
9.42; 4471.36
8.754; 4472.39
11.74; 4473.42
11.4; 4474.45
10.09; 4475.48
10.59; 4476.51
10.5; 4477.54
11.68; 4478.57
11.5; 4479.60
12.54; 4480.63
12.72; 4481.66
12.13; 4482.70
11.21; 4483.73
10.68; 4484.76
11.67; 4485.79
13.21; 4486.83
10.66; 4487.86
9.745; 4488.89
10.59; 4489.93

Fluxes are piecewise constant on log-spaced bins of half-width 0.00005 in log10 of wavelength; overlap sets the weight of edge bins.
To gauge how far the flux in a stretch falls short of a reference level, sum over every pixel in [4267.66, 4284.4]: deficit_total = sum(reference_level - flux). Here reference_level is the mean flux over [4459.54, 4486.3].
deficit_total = 7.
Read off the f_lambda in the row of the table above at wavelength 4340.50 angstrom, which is 6.512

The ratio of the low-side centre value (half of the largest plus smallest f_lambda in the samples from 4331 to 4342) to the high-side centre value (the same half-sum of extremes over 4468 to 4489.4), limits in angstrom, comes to 0.74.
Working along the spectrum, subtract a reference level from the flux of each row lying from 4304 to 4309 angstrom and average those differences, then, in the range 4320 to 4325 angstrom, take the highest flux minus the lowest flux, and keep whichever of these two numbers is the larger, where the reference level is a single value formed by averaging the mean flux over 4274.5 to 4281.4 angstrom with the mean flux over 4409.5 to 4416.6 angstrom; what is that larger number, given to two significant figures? 3.2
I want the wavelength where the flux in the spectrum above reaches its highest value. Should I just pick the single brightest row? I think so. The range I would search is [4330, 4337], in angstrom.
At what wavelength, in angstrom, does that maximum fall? 4334.50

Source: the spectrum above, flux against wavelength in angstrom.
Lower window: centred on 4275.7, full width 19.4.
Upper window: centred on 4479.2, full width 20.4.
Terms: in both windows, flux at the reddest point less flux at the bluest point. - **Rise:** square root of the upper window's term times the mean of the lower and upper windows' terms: 0.32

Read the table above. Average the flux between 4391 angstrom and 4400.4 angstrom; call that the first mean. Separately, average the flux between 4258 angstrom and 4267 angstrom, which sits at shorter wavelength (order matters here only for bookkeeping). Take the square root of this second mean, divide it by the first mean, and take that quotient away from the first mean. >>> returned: 9.7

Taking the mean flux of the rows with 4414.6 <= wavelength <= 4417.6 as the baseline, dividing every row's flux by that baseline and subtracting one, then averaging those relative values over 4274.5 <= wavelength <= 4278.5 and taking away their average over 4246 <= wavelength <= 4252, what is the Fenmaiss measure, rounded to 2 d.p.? 0.02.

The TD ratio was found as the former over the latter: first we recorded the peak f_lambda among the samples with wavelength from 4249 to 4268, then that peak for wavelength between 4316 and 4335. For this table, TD 1.14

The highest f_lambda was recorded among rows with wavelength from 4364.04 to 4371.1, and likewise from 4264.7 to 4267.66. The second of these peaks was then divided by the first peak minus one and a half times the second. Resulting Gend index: -1.91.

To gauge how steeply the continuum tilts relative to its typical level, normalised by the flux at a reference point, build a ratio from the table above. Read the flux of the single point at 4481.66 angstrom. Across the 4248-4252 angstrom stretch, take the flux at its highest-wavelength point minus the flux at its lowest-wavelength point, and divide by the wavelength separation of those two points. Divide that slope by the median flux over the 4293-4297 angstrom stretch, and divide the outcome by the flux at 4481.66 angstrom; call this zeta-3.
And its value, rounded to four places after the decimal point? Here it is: 0.0028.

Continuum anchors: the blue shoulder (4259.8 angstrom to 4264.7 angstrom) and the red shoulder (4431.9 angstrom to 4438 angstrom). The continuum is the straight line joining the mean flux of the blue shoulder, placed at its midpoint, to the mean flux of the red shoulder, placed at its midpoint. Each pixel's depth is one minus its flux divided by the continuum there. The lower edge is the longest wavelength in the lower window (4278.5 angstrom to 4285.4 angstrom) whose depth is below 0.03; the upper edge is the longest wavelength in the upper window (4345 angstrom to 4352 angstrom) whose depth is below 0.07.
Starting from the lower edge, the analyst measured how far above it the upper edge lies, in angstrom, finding 64.6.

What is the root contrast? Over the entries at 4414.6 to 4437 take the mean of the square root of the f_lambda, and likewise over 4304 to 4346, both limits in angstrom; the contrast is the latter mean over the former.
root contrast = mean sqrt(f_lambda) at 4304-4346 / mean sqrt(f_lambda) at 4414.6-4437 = 0.93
